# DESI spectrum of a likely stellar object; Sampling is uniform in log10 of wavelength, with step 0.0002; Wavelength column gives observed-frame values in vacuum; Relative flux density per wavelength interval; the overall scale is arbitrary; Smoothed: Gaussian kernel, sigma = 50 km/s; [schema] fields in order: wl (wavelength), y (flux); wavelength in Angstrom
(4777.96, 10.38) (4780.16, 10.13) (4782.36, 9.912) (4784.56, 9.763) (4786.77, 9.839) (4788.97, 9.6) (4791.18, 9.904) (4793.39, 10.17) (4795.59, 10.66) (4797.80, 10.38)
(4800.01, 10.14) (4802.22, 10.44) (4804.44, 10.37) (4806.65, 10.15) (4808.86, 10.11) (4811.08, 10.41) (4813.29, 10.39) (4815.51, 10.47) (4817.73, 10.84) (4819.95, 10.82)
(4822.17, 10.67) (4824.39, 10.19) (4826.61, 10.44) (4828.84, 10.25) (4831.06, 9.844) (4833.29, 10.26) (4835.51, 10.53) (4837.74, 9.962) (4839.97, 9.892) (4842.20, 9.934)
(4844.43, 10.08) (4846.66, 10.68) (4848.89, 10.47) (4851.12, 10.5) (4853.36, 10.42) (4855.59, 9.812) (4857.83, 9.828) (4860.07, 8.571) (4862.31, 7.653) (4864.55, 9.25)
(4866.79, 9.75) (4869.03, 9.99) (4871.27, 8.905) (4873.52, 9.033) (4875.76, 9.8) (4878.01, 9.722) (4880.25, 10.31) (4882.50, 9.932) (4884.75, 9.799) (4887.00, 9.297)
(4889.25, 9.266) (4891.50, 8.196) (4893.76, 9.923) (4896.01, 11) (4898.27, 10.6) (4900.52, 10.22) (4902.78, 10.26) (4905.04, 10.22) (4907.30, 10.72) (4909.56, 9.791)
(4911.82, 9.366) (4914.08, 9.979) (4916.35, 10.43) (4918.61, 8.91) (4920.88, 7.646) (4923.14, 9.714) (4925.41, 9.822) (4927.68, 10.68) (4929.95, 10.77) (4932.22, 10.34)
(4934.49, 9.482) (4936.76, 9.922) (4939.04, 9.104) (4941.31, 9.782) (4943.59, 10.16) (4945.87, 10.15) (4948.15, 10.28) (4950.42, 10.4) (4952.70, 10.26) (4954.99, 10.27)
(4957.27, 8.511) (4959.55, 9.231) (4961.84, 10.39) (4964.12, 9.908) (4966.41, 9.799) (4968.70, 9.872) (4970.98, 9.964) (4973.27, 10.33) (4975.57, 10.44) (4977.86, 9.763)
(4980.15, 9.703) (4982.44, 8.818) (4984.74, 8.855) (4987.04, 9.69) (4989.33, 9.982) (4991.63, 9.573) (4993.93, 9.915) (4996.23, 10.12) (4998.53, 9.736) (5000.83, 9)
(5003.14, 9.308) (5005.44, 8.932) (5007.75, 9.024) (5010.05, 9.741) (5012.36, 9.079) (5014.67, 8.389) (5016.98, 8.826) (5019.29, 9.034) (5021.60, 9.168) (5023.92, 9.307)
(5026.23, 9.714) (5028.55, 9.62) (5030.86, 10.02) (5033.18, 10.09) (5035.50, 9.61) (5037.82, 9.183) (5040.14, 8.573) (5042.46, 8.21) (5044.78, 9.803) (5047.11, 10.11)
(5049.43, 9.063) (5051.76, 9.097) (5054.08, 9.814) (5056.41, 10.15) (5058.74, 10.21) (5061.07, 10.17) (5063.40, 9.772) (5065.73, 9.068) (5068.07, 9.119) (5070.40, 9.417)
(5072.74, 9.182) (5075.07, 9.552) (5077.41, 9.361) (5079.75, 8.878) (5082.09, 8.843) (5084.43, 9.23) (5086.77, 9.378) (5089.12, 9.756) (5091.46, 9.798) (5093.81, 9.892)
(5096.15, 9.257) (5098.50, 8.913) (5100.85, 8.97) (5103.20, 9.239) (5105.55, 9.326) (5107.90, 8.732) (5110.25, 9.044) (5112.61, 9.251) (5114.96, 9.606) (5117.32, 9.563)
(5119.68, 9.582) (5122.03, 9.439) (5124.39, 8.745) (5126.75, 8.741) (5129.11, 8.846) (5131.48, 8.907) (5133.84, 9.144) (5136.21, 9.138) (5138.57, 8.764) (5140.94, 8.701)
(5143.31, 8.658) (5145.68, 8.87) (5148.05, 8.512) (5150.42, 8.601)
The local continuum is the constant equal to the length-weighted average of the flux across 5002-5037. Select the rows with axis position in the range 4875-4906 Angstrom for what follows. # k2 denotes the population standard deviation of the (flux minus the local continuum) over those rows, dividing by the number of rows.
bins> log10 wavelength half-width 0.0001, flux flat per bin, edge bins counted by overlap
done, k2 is 0.65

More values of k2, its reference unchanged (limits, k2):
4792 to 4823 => 0.23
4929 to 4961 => 0.59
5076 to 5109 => 0.36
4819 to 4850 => 0.31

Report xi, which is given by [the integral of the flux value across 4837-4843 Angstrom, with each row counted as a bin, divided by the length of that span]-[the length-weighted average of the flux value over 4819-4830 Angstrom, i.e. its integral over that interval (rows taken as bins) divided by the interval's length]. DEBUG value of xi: -0.54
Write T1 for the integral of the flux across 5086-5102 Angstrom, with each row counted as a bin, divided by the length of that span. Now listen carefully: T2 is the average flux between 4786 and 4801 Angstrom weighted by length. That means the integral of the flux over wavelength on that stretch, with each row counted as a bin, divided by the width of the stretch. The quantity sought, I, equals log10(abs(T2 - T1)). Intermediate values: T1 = 9.4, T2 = 10.1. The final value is -0.2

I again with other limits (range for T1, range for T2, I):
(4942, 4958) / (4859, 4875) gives 0.0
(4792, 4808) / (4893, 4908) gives -1.0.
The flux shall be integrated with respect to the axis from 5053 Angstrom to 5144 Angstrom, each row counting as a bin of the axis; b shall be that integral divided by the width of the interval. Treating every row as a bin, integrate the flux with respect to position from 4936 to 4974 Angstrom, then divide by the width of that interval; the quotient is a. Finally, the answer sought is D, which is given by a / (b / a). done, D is 10.5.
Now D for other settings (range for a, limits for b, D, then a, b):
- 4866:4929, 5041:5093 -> 10.1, 9.8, 9.5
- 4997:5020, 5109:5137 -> 9.1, 9.1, 9.2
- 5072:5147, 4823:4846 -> 8.3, 9.2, 10.2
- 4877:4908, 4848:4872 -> 10.4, 10.0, 9.6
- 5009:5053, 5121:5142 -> 9.7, 9.3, 8.9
